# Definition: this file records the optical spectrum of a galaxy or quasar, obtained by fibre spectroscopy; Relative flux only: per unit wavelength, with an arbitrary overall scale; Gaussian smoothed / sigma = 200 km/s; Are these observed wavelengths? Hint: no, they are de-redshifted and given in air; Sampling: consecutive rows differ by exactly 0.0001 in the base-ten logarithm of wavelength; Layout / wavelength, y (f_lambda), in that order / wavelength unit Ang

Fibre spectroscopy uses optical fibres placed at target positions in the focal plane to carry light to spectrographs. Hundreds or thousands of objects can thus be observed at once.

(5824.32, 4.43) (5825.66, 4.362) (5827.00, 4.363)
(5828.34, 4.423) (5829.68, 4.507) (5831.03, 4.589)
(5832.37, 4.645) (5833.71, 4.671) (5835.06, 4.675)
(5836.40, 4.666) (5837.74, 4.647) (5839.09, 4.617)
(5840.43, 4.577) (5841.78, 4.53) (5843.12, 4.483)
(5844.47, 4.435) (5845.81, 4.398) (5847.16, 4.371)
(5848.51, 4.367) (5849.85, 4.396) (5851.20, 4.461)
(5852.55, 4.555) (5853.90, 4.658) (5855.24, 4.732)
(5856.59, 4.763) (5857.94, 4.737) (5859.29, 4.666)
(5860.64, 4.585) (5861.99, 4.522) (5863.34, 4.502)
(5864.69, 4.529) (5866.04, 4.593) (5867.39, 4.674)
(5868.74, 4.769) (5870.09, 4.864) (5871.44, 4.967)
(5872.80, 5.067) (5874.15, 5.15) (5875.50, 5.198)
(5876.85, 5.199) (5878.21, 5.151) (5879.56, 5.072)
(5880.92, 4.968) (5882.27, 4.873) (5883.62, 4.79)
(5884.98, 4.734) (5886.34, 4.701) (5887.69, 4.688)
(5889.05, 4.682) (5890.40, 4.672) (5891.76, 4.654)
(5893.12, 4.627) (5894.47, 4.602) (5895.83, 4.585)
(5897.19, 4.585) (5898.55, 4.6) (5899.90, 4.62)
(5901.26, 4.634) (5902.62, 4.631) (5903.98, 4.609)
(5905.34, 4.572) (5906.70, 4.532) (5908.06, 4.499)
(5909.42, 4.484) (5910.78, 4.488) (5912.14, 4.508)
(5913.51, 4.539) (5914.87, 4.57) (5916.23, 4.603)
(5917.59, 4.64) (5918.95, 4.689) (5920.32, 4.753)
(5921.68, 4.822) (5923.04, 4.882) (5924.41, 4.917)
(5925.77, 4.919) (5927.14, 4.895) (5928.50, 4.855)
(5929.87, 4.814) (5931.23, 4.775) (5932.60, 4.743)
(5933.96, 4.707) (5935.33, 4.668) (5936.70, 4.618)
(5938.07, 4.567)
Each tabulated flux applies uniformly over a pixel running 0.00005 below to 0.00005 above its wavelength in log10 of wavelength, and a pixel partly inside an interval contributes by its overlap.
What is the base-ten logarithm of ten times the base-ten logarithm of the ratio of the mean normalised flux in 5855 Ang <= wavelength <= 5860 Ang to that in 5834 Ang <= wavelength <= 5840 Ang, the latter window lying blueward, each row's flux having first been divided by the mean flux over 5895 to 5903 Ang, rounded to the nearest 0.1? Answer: -1.2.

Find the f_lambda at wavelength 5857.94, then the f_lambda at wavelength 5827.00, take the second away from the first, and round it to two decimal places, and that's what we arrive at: 0.37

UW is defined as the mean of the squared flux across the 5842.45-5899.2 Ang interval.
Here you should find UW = 22.2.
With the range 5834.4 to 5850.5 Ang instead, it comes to 20.4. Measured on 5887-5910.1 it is 21.2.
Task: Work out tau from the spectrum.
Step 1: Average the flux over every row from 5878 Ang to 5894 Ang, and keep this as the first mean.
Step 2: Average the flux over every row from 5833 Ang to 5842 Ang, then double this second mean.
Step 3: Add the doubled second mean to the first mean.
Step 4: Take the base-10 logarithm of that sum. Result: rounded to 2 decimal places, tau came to 1.15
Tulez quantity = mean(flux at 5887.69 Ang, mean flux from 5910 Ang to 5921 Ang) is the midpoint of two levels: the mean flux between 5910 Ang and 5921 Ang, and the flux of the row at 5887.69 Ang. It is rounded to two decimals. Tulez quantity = 4.64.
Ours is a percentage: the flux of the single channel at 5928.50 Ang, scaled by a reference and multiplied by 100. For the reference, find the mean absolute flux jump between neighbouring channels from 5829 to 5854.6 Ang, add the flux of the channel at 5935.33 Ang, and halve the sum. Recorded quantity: 206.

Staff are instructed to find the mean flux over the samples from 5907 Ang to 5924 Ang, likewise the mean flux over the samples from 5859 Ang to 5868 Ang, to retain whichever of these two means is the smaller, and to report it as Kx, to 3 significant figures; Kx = 4.58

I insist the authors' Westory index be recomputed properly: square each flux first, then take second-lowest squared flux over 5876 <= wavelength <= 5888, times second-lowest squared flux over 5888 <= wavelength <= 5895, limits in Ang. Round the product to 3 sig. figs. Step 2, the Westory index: 473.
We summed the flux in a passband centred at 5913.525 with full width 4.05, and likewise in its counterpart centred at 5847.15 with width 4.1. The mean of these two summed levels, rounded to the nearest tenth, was 13.4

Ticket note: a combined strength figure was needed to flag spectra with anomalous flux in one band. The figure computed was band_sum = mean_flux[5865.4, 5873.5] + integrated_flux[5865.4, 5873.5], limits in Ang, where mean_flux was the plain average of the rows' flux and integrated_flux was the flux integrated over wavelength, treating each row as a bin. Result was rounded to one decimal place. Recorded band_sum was 43.9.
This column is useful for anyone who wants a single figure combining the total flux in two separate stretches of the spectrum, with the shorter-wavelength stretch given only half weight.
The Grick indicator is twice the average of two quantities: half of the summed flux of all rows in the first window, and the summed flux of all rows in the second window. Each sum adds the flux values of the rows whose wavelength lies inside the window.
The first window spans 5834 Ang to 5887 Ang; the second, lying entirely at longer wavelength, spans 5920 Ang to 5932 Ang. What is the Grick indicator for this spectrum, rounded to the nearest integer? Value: 135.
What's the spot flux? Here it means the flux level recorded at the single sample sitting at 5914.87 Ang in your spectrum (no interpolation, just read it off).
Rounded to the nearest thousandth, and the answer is 4.570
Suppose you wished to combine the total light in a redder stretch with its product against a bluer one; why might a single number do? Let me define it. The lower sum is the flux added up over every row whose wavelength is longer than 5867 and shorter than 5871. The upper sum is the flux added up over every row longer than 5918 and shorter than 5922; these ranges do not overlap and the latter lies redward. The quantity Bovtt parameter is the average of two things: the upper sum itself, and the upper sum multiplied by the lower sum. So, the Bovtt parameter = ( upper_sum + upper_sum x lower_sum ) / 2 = 109.2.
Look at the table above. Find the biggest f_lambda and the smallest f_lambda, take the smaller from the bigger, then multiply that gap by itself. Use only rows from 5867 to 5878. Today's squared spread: 0.28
